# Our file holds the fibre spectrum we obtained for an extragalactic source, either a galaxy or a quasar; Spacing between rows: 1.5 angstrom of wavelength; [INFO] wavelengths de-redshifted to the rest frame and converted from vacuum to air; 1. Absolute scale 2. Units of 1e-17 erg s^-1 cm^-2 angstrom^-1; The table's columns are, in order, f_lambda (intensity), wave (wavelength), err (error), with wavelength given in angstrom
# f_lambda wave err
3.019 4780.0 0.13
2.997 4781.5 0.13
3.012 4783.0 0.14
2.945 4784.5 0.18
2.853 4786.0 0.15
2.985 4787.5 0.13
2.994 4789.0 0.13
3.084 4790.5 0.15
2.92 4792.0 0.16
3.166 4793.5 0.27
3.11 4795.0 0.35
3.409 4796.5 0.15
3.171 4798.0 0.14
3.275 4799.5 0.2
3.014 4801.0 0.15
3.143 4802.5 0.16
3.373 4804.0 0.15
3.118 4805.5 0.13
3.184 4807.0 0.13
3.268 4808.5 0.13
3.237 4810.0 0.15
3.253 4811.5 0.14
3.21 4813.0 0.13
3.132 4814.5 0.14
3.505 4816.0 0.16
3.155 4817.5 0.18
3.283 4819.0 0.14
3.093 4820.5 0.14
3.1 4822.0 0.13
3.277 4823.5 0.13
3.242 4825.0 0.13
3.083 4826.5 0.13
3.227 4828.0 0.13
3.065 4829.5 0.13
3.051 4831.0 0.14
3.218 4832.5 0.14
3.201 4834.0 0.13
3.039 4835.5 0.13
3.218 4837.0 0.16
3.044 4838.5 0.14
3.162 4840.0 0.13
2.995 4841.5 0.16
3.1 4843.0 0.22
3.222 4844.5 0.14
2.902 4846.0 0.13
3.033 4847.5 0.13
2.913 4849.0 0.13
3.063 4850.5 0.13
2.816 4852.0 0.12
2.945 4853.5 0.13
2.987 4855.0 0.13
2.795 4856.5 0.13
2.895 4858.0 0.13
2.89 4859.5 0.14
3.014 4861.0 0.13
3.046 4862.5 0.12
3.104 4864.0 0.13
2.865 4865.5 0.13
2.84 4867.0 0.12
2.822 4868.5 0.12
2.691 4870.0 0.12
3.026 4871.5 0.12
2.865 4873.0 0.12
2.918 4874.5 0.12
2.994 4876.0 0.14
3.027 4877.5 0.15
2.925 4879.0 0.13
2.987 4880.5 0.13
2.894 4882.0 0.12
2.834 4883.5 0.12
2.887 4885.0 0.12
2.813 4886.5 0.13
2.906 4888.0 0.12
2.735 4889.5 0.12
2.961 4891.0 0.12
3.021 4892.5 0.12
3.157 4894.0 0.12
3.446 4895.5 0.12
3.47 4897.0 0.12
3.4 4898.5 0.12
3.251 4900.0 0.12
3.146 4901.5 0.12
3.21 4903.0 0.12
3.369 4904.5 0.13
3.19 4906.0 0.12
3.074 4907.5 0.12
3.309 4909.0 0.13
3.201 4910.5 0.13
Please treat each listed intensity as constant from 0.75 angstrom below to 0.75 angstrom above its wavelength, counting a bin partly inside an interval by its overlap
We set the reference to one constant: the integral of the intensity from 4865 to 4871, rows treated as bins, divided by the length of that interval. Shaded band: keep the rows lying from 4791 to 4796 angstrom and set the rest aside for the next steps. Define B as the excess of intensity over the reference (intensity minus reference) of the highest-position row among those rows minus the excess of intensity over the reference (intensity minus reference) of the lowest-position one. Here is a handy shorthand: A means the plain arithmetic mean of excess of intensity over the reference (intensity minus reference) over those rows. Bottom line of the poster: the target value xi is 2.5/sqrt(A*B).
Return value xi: 11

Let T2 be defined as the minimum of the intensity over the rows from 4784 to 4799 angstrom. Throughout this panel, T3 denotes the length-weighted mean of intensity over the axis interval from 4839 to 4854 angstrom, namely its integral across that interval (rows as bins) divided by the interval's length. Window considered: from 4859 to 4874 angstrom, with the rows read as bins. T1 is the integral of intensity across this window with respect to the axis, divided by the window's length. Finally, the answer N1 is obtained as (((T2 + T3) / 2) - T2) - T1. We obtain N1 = -2.83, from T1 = 2.92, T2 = 2.853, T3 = 3.02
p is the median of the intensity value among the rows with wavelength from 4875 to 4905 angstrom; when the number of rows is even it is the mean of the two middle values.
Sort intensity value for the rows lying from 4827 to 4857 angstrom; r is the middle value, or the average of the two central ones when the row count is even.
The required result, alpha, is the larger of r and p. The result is 3.05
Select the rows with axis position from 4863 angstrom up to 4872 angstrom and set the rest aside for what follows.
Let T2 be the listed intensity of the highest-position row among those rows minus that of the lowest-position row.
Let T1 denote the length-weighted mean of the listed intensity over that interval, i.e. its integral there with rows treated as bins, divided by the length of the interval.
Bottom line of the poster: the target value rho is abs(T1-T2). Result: 2.97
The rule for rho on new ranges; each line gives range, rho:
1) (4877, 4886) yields 3.06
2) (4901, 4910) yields 3.05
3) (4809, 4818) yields 3.33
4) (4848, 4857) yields 3.04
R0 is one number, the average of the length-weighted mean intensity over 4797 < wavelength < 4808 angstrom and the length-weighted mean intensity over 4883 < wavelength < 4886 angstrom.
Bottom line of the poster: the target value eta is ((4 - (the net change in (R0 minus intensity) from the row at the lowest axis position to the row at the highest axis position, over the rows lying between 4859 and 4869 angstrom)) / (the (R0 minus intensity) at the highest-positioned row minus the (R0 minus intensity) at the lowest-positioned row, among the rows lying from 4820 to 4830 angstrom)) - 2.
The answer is 138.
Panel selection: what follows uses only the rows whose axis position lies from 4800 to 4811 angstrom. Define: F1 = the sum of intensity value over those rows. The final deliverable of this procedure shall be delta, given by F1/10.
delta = 2.23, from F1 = 22.3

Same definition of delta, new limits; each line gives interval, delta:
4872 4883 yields 2.06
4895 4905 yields 2.33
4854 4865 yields 2.07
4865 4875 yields 2.00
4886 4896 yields 2.10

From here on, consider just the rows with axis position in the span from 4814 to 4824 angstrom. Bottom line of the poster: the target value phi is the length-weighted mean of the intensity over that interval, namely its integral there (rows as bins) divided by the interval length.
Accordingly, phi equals 3.2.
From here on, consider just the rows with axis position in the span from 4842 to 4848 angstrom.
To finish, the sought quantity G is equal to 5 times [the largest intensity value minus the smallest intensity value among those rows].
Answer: 1.60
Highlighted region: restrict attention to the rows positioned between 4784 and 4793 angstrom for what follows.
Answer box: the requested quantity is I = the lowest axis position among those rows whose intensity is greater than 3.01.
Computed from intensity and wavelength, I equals 4790.5 angstrom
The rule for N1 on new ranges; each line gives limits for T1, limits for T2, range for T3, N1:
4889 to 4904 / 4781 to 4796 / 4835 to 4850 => -3.09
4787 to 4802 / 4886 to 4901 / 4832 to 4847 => -2.93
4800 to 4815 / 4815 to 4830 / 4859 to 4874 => -3.27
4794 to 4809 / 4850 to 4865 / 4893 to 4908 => -2.97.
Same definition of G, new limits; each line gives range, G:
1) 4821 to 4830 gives 1.06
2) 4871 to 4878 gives 0.81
